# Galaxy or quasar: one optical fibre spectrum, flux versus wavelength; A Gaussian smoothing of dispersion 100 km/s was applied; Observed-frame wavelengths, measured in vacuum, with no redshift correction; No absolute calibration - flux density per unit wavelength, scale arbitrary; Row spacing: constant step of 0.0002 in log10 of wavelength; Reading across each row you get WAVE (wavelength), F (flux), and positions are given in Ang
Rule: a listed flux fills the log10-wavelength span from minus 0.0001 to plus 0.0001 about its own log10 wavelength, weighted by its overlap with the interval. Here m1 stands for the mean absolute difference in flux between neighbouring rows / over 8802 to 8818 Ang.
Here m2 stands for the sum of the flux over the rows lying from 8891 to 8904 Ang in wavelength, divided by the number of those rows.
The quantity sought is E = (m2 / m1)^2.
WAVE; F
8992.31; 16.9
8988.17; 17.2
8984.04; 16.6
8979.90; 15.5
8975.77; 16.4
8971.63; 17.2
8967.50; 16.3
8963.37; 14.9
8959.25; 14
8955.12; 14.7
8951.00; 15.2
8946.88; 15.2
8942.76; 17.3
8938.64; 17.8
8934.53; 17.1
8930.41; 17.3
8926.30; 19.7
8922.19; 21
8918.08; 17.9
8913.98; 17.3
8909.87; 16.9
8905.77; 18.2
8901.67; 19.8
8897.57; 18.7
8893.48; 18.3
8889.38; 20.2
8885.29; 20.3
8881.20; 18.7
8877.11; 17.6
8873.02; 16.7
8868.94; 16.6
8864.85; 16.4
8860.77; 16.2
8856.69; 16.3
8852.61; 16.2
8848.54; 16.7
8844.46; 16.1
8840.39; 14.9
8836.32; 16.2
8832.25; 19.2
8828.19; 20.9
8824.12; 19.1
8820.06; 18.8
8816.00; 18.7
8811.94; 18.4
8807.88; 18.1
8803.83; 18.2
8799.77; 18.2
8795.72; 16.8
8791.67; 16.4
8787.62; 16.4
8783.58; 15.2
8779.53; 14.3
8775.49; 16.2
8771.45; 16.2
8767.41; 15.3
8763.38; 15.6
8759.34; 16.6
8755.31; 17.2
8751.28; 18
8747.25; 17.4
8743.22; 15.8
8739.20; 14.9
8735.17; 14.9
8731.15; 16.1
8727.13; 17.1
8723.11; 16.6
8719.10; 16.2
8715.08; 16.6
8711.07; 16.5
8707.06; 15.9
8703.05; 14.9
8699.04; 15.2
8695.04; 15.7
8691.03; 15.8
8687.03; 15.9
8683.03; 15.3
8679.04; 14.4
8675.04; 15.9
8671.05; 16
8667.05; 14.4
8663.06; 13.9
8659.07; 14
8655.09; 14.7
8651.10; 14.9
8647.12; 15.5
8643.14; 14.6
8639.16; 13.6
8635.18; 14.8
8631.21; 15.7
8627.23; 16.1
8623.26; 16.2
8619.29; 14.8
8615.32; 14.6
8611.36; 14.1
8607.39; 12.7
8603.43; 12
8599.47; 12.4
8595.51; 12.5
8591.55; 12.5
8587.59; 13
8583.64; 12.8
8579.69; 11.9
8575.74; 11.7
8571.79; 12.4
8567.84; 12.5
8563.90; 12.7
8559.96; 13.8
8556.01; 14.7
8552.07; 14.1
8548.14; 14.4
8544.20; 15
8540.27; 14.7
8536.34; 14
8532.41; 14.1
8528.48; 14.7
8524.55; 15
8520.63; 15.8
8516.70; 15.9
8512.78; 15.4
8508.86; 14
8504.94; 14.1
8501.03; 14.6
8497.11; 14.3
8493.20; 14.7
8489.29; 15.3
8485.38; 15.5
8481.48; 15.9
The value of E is 6584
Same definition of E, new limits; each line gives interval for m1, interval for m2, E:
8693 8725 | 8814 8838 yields 1593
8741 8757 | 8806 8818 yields 339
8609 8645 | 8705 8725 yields 527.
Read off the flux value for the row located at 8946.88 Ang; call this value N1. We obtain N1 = 15.2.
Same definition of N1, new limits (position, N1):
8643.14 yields 14.6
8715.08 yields 16.6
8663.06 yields 13.9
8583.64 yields 12.8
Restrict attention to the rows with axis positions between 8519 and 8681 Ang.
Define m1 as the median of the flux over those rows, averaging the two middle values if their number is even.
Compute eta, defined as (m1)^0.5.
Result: 3.79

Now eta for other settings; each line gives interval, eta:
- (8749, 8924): 4.15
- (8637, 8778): 3.97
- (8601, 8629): 3.82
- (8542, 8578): 3.71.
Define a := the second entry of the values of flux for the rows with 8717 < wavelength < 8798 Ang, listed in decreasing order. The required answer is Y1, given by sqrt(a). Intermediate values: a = 17.4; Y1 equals 4.17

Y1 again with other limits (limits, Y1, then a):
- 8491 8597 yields 3.97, 15.8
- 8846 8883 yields 4.20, 17.6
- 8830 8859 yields 4.09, 16.7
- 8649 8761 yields 4.17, 17.4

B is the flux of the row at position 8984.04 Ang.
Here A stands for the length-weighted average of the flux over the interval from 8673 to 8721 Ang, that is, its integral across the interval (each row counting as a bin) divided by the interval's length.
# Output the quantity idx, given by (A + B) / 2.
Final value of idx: 16.1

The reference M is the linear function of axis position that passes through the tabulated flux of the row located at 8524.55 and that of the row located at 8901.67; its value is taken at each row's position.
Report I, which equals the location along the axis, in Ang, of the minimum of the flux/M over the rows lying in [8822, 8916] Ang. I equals 8840.39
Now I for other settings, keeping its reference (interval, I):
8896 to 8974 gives 8959.25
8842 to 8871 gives 8860.77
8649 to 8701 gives 8663.06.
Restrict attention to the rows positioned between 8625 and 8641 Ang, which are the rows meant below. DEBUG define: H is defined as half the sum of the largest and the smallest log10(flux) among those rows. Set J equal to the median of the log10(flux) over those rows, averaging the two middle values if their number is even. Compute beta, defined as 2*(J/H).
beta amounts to 2.02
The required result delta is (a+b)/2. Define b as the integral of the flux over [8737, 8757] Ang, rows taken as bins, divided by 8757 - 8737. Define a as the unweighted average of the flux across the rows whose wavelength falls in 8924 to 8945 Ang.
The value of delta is 17.2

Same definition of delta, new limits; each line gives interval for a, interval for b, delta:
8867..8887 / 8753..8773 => 17.1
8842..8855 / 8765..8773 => 16.0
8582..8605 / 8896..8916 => 15.3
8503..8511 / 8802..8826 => 16.3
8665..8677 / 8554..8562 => 14.8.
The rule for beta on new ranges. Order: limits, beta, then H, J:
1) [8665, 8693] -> 2.03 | 1.18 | 1.20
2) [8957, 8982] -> 2.02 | 1.19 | 1.20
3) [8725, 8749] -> 1.99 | 1.21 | 1.20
